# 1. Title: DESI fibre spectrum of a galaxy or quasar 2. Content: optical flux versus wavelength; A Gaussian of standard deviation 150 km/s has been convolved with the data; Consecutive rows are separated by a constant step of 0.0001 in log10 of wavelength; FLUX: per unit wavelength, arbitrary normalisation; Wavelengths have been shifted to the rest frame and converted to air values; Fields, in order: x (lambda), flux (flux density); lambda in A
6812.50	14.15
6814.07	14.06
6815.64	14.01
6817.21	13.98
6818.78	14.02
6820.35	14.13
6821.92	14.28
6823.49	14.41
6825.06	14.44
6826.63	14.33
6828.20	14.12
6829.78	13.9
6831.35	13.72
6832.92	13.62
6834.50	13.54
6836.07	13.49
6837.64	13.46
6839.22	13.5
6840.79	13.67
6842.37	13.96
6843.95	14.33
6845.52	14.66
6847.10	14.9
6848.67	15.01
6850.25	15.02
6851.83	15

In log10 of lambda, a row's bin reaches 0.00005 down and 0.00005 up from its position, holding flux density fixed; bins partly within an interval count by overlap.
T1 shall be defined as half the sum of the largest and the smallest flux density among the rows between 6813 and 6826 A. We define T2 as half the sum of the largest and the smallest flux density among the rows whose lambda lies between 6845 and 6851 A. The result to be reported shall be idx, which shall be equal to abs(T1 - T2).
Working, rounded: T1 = 14.2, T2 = 14.8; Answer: 0.6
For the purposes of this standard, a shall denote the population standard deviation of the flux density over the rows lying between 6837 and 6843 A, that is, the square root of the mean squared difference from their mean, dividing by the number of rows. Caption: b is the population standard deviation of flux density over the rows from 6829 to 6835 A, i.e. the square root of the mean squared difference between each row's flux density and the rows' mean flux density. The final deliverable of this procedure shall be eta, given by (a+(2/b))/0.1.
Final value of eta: 151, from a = 0.197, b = 0.13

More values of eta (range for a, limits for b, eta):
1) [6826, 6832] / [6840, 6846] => 56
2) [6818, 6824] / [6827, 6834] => 107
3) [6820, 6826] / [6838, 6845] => 65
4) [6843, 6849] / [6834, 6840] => 702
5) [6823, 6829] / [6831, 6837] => 231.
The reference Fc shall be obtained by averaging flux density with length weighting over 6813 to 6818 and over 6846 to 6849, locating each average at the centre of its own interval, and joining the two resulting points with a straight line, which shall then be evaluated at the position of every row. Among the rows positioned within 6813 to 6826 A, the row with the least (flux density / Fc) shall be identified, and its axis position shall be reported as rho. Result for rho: 6818.78 A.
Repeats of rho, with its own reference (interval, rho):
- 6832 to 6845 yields 6839.22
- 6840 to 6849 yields 6840.79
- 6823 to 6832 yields 6831.35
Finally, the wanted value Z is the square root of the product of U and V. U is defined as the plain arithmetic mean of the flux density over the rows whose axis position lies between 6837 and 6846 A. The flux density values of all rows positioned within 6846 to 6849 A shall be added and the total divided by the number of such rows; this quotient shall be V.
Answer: 14.4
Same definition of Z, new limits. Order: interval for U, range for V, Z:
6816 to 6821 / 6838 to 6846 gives 14.0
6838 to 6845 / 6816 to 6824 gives 14.0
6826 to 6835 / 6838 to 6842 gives 13.7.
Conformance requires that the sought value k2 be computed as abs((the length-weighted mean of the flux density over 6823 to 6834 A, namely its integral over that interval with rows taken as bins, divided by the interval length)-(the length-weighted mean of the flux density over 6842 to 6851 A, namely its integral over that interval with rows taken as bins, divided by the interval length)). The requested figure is 0.63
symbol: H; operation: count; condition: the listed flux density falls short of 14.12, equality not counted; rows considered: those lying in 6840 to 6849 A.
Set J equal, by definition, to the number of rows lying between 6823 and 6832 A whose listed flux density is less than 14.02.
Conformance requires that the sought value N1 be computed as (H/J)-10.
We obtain -9.0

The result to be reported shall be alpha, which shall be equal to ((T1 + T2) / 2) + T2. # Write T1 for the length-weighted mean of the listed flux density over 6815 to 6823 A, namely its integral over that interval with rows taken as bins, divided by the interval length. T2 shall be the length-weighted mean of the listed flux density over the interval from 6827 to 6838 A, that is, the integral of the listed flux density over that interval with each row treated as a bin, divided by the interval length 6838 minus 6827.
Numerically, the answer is 27.6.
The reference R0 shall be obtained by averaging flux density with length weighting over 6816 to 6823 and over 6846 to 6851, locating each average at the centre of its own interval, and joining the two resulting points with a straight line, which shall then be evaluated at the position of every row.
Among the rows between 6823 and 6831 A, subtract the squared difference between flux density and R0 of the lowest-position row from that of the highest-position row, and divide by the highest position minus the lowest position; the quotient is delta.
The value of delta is 0.036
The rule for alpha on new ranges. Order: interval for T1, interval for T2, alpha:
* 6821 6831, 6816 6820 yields 28.1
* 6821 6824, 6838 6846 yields 28.1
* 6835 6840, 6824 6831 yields 28.0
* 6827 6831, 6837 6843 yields 27.4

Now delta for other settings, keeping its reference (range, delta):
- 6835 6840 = 0.060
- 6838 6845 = -0.246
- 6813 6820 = -0.001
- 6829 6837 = 0.153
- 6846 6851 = 0.000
